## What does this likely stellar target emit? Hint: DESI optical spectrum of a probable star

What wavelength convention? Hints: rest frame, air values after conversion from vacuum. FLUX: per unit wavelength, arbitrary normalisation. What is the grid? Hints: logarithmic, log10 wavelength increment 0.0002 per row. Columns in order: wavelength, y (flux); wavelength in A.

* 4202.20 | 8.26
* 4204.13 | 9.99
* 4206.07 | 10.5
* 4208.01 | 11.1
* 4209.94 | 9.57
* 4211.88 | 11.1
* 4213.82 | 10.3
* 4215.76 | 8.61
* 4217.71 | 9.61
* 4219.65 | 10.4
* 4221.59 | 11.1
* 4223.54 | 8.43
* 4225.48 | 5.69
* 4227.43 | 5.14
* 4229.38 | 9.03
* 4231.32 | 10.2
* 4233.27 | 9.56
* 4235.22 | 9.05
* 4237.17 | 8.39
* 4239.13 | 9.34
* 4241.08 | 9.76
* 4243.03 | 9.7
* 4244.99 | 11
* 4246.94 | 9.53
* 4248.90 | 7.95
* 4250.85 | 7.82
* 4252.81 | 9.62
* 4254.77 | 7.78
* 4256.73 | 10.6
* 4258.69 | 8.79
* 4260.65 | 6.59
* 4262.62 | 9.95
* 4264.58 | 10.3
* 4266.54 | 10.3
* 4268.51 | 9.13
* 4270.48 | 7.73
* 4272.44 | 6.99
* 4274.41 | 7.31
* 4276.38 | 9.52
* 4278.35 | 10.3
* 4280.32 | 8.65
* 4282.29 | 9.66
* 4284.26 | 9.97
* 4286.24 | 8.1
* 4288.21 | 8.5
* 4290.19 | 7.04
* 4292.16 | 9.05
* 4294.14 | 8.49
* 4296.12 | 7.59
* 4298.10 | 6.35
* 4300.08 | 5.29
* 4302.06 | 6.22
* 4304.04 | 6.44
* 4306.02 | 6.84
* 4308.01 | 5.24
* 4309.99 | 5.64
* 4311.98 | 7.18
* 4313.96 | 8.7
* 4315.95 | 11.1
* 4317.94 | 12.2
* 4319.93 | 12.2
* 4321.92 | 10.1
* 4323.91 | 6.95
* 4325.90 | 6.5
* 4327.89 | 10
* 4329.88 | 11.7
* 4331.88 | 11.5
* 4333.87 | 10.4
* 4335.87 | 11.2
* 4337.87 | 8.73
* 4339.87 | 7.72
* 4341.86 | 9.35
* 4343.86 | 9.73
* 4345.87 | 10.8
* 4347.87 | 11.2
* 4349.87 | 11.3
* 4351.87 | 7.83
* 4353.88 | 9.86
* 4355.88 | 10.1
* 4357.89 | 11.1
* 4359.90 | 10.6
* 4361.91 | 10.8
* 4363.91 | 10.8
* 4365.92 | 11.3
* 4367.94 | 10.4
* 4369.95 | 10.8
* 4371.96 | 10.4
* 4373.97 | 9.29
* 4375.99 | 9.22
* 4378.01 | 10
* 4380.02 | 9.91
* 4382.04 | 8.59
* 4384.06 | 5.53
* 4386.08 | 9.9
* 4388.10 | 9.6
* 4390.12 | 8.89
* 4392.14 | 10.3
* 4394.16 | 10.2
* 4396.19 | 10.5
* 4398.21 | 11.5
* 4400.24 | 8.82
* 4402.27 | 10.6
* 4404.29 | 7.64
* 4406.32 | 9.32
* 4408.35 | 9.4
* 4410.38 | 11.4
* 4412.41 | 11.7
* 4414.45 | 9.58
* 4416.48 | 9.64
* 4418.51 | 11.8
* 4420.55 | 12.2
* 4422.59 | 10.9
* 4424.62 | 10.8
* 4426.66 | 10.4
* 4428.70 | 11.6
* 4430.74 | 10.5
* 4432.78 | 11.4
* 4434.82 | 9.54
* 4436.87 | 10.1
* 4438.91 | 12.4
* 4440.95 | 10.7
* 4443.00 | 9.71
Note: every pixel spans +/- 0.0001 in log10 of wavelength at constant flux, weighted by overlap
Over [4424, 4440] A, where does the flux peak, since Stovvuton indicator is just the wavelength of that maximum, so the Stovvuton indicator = 4438.91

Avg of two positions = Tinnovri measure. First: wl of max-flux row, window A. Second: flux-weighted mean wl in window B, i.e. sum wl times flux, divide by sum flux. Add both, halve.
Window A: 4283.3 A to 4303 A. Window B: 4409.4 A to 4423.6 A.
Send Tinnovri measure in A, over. 4350.4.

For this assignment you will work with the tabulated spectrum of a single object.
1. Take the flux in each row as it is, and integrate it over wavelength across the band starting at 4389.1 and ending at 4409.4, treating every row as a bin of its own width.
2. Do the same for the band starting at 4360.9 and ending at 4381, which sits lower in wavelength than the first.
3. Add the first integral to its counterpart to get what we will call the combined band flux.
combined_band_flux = 404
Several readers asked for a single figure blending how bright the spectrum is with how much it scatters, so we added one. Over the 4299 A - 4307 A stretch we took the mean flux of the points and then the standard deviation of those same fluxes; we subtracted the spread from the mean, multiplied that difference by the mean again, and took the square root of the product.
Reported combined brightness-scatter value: 5.9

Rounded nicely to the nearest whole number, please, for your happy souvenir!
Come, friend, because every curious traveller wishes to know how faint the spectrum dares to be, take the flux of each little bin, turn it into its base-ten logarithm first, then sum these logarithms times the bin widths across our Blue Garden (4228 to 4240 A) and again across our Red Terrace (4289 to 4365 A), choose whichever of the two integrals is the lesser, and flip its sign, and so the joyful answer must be -11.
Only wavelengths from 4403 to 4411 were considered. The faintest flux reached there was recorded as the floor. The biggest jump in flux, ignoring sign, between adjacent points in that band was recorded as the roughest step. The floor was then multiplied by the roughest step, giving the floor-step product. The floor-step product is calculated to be 15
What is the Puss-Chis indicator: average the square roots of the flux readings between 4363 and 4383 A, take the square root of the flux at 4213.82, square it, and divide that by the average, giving 3.2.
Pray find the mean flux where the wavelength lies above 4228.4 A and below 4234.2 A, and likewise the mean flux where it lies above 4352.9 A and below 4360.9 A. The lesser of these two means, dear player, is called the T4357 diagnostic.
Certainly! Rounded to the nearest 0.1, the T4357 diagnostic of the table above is 9.6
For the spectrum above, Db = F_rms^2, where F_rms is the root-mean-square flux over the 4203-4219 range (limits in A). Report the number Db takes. 103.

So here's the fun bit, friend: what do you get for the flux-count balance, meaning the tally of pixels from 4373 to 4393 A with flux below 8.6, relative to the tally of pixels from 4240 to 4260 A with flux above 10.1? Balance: 1.0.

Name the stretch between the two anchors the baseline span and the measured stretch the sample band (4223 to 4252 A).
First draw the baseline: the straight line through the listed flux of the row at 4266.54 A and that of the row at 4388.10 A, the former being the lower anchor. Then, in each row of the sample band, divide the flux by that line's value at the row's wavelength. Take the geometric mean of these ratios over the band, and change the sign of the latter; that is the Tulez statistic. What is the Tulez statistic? -0.816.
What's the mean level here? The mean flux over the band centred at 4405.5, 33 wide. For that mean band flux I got 10.2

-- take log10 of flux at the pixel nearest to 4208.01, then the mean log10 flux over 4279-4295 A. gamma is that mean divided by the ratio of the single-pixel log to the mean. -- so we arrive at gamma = 0.84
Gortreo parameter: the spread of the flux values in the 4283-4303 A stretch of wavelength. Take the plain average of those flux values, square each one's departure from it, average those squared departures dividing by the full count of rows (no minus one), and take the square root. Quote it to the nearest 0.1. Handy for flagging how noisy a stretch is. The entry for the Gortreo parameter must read 1.4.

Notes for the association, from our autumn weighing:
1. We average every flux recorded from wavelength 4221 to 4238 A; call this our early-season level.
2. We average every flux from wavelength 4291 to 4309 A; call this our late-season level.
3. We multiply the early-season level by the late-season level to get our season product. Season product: 58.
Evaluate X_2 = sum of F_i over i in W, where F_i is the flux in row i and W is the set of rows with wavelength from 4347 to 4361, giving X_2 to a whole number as 72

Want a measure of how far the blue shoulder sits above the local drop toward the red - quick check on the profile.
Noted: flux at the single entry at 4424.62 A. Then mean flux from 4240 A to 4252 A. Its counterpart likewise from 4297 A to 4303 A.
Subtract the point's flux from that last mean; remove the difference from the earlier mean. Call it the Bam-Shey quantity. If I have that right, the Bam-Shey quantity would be 14.1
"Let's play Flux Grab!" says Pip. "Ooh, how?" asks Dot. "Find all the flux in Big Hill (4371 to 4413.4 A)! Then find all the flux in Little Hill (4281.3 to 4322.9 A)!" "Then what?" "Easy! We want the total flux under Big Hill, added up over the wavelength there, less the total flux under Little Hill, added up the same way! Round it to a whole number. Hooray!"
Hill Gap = 69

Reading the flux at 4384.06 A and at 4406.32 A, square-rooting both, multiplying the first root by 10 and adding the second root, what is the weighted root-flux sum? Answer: 27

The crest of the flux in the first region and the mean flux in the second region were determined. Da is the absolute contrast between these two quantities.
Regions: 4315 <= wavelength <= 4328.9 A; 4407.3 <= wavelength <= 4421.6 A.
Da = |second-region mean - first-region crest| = 1.4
